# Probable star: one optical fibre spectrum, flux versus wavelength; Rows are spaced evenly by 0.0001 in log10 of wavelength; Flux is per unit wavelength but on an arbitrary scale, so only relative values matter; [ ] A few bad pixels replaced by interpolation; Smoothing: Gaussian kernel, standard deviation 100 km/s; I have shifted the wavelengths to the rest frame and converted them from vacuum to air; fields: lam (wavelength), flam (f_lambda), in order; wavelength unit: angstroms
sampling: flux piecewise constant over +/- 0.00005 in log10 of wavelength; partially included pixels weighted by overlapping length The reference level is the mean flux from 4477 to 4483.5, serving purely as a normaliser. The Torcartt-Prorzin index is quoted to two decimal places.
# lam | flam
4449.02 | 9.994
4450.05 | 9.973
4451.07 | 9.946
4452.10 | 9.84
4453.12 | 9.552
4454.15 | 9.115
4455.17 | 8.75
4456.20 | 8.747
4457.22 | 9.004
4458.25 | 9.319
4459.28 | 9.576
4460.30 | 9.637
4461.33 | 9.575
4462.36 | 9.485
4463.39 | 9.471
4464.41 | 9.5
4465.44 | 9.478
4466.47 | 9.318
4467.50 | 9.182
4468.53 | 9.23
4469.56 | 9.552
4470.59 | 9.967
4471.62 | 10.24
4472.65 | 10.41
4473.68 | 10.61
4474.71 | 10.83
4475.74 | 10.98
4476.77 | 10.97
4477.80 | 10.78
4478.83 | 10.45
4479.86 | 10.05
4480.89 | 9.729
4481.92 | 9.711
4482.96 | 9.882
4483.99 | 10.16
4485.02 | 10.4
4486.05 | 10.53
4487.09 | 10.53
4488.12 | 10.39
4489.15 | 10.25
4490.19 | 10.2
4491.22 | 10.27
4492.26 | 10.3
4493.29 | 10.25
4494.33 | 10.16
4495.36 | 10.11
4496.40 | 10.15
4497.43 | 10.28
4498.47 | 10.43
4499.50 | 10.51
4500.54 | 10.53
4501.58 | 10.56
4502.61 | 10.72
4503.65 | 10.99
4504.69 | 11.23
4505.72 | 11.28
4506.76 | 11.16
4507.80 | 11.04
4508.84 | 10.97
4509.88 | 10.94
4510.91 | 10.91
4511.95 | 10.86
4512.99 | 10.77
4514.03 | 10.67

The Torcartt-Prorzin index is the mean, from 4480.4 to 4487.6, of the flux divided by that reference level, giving 1.00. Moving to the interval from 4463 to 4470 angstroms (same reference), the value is 0.93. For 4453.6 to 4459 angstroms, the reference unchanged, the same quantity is 0.89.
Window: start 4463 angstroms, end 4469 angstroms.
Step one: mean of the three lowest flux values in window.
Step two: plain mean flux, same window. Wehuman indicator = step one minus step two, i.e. -0.12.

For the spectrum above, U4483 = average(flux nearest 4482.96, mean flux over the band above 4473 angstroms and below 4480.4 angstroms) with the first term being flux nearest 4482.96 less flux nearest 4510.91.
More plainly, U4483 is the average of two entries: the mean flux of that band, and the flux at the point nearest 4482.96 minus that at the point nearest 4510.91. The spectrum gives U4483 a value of 4.82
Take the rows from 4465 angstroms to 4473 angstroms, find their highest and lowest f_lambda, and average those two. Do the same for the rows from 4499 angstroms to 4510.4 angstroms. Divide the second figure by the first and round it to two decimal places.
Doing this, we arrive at 1.11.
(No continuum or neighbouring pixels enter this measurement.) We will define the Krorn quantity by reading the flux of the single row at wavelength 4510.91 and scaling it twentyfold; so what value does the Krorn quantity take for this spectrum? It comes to 218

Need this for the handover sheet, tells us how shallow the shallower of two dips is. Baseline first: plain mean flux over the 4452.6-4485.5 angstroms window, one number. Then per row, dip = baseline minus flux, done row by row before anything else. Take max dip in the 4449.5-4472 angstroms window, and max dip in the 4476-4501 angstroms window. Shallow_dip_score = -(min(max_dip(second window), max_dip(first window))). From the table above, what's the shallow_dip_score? -0.1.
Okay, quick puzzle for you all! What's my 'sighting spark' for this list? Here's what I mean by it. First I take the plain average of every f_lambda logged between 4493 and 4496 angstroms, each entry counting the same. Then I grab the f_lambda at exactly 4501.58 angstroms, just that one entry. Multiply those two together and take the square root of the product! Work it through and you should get 10.4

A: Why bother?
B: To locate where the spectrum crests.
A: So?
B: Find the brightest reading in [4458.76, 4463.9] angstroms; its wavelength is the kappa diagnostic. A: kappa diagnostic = 4460.30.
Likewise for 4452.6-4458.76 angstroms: 4453.12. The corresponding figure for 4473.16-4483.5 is 4475.74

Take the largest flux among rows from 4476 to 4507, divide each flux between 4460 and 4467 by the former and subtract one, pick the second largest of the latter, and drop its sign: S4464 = 0.15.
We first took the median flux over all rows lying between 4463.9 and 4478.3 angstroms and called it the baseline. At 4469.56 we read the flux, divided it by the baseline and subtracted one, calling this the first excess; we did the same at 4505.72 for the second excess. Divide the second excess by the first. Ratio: -2.13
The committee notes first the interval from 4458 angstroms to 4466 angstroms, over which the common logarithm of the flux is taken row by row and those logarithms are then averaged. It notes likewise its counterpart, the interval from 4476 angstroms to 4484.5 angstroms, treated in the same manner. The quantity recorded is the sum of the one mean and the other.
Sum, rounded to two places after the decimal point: 1.99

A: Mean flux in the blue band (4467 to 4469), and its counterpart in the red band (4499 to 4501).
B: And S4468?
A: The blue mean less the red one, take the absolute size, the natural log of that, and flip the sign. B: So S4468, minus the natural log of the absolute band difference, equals -0.3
